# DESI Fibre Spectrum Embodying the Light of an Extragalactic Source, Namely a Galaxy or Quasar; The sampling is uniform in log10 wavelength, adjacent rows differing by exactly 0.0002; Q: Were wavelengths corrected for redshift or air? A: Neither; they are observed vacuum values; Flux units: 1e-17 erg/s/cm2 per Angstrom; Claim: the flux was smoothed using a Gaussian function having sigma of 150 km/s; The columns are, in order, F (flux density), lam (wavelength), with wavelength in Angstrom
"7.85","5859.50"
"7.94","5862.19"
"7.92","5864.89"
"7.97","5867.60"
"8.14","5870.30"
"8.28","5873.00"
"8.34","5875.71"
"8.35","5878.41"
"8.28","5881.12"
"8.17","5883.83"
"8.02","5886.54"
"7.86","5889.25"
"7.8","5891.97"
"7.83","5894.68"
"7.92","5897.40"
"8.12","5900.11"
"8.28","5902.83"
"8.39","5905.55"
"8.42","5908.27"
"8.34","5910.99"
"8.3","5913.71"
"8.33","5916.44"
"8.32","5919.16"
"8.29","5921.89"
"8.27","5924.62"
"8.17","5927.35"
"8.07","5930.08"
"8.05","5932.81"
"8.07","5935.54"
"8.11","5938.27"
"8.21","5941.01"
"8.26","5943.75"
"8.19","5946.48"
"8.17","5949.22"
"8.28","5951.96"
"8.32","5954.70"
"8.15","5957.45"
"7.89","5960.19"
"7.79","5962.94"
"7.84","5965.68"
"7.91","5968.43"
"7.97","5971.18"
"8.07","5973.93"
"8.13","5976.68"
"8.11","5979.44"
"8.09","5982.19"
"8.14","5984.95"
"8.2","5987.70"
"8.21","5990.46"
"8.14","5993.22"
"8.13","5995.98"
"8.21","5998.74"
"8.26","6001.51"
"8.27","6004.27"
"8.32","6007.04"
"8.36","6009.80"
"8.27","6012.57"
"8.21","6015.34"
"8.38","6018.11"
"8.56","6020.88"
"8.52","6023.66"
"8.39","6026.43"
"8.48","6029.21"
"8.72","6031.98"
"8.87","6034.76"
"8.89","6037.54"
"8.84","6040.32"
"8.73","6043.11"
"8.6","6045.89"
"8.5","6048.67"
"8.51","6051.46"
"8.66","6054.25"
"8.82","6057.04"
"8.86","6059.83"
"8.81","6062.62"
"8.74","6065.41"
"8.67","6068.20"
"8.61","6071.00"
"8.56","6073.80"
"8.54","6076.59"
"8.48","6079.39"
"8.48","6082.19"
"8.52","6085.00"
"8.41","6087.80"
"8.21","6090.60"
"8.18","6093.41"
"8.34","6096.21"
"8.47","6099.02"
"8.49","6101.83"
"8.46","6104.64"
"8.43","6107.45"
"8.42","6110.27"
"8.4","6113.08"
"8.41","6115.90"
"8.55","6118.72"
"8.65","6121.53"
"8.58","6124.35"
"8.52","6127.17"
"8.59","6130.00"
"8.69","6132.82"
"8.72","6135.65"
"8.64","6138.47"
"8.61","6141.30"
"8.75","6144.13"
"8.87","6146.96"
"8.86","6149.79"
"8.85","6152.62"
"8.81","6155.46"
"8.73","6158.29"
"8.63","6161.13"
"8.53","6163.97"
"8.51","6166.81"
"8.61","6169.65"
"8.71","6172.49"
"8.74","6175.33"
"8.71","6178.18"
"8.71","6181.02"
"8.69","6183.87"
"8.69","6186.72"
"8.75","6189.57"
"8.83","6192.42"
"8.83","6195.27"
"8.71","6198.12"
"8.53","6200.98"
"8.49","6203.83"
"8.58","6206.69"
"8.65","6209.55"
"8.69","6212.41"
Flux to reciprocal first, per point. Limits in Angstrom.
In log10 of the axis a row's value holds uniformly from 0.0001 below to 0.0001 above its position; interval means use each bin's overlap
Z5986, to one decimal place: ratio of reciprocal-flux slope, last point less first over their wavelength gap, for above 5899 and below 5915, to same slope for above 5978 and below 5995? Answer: 6.0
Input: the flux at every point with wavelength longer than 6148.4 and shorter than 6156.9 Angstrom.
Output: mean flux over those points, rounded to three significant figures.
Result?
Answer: 8.84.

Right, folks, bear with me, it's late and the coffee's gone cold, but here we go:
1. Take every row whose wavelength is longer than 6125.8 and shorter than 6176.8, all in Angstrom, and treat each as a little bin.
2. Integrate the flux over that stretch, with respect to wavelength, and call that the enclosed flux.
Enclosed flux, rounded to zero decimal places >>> 443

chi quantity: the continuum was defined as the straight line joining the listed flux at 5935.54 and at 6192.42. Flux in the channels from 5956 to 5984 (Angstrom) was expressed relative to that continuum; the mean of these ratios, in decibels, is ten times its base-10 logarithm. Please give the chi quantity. -0.095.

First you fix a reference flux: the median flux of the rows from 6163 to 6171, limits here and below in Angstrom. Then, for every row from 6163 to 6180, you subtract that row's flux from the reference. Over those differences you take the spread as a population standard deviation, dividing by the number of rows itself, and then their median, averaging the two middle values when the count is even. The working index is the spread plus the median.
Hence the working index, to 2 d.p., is -0.04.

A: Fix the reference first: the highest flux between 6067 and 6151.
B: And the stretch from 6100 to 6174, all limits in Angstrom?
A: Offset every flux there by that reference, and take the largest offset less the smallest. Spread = 0.47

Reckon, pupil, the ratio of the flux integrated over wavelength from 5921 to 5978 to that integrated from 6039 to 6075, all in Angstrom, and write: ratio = 1.5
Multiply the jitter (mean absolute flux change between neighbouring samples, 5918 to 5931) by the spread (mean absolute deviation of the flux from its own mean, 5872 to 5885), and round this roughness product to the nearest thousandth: 0.003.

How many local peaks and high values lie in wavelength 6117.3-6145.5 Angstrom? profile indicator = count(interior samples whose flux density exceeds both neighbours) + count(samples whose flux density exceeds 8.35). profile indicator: 12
